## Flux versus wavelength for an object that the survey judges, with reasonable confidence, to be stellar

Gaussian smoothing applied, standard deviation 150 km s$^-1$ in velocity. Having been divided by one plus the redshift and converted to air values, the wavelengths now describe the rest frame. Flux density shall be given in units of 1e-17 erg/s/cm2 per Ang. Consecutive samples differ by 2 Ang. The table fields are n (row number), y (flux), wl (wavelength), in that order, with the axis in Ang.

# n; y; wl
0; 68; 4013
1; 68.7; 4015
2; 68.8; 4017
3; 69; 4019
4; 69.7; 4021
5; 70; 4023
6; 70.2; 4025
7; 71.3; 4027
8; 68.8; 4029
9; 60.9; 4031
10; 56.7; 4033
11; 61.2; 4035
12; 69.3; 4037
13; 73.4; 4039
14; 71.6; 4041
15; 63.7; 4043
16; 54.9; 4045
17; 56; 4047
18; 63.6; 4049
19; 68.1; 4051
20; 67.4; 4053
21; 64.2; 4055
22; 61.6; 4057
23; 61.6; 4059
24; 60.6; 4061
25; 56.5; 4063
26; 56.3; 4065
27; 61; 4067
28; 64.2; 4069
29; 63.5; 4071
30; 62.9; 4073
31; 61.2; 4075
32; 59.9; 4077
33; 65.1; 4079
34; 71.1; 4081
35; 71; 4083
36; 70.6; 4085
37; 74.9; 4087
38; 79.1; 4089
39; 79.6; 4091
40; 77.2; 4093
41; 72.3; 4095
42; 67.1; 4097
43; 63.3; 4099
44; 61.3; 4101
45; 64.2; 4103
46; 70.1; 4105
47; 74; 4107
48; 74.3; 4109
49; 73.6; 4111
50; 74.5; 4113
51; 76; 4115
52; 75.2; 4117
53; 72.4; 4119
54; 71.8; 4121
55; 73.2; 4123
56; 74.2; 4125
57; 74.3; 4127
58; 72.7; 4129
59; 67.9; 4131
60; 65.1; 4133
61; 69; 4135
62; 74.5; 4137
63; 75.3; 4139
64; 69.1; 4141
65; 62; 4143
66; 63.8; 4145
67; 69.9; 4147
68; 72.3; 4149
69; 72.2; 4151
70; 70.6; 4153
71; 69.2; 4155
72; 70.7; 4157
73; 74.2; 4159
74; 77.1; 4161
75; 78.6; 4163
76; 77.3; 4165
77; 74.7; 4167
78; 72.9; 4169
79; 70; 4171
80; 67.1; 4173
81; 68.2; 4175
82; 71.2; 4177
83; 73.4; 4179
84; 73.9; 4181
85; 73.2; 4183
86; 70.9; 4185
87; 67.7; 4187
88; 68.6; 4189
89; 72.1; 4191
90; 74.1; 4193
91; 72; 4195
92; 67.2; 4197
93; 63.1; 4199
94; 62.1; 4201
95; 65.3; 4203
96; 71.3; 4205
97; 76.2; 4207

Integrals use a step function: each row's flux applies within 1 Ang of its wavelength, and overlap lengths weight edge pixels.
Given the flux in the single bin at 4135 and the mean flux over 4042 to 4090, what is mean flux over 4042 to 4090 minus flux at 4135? -4.9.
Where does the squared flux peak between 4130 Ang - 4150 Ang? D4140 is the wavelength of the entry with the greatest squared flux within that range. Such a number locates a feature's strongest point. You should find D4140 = 4139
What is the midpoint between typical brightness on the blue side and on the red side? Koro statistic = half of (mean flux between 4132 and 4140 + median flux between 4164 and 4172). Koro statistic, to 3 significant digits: 72.4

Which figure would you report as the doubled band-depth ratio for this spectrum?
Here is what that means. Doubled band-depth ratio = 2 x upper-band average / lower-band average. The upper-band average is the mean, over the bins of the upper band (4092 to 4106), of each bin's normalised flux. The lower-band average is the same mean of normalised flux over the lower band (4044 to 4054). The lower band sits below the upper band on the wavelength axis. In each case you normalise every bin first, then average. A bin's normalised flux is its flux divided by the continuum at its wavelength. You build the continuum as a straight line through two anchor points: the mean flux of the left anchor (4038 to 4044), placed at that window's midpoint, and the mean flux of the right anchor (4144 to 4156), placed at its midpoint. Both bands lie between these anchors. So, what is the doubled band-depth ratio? 2.19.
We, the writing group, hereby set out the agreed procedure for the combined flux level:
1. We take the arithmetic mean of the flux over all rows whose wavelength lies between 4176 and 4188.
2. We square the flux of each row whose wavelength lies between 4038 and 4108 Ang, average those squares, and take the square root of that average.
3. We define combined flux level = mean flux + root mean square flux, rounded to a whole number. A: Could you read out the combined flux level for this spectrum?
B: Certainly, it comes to 138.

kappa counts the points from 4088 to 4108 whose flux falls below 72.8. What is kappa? 6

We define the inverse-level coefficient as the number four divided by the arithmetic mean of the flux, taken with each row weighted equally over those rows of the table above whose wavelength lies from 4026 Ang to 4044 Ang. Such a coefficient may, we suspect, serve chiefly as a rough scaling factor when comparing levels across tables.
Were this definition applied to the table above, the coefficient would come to 0.060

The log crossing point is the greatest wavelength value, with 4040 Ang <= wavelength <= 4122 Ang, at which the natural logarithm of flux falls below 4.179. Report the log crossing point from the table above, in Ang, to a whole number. 4103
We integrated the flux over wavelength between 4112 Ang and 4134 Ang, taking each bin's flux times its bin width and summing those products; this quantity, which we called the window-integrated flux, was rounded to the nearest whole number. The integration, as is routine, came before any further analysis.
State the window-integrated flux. 1595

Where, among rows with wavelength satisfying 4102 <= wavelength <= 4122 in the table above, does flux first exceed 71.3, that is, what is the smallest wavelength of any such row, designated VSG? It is 4107 Ang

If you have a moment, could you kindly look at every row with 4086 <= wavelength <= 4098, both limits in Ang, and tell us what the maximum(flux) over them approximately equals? 79.6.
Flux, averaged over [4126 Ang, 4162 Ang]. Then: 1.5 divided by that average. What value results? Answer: 0.0213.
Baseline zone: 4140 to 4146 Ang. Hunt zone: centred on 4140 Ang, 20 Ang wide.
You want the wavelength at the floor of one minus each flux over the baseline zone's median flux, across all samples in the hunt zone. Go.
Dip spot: 4139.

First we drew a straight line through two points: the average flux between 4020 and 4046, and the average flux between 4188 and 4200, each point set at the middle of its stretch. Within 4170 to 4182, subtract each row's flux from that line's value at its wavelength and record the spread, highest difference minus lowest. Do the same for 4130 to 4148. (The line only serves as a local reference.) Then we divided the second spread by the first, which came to 2.0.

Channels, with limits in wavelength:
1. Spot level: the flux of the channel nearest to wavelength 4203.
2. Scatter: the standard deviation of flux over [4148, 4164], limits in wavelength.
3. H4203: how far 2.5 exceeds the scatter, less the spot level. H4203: -66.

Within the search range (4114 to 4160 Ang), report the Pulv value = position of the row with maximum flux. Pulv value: 4115 Ang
